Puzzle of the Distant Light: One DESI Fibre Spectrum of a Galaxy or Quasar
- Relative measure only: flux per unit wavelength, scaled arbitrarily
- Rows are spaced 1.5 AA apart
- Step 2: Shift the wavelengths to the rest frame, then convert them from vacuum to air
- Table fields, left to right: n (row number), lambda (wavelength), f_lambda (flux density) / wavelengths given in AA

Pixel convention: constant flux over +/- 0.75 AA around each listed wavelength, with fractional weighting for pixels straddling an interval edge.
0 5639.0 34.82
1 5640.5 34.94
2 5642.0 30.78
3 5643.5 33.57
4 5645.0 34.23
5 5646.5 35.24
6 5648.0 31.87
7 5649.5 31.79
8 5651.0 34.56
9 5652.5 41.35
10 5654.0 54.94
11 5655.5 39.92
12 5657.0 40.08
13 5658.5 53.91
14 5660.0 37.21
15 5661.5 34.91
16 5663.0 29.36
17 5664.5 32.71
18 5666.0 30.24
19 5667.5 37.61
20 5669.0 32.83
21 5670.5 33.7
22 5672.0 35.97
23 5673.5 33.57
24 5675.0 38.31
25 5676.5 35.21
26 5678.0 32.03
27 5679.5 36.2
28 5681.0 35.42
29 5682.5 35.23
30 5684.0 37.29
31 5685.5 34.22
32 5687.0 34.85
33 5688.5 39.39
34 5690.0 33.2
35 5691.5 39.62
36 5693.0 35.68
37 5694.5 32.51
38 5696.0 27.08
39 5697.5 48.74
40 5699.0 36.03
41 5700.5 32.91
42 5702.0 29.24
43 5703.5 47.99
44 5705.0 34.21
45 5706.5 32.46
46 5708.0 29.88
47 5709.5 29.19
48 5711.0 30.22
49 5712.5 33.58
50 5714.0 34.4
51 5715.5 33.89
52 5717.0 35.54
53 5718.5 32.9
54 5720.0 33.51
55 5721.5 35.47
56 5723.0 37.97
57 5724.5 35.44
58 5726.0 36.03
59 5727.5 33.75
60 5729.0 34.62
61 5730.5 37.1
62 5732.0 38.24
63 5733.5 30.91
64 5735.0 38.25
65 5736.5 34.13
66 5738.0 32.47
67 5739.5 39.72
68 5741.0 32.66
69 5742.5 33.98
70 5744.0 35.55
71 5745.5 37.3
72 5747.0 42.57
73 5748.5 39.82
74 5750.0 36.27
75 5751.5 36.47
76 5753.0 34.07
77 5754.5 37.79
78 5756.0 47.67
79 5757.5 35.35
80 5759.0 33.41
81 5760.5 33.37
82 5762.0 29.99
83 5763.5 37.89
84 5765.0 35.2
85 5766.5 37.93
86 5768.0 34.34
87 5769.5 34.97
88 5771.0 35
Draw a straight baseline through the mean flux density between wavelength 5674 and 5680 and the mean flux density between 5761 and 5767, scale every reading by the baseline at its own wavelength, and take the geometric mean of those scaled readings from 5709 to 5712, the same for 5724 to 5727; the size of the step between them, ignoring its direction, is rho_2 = 0.17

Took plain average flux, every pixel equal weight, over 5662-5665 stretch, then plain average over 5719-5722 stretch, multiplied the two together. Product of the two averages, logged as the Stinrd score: 1070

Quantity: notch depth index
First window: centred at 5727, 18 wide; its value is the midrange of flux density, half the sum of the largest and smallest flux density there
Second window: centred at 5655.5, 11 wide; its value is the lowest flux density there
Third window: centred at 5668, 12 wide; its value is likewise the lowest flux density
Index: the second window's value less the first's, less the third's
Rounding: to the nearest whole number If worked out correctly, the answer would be -29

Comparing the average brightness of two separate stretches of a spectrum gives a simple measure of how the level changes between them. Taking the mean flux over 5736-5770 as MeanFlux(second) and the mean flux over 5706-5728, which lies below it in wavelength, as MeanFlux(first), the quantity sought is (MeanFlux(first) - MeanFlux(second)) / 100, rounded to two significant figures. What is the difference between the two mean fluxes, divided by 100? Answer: -0.026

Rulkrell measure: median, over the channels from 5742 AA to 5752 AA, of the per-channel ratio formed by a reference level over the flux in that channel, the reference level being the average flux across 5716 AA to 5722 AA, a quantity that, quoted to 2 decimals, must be 0.94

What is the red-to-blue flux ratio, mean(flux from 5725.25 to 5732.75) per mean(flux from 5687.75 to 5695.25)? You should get 1.00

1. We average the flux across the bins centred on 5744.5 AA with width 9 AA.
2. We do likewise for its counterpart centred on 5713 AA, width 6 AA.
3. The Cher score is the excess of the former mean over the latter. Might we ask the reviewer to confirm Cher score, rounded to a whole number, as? 4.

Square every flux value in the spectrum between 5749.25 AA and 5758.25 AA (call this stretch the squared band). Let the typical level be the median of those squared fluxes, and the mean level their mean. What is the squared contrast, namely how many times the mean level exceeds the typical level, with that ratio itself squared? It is 1.22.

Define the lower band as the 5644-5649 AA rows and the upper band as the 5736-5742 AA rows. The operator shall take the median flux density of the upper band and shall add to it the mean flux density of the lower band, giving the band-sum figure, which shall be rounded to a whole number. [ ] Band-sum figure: 67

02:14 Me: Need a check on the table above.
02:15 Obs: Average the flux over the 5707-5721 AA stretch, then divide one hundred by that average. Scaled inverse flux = 3.07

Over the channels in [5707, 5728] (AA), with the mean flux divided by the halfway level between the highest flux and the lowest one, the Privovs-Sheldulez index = 1.00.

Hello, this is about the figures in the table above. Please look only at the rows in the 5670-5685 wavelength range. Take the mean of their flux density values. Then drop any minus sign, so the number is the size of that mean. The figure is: 35.3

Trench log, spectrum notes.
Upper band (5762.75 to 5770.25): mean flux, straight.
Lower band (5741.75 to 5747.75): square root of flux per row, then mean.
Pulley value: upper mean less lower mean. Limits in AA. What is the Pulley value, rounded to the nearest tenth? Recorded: 30.0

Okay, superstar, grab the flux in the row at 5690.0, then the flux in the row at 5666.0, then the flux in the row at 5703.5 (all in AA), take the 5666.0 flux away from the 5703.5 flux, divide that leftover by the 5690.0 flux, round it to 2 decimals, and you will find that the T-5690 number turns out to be 0.53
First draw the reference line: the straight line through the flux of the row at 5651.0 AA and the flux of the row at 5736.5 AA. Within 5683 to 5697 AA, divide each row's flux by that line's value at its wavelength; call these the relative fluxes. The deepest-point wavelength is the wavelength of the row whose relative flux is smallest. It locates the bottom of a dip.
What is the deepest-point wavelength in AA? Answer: 5696.0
